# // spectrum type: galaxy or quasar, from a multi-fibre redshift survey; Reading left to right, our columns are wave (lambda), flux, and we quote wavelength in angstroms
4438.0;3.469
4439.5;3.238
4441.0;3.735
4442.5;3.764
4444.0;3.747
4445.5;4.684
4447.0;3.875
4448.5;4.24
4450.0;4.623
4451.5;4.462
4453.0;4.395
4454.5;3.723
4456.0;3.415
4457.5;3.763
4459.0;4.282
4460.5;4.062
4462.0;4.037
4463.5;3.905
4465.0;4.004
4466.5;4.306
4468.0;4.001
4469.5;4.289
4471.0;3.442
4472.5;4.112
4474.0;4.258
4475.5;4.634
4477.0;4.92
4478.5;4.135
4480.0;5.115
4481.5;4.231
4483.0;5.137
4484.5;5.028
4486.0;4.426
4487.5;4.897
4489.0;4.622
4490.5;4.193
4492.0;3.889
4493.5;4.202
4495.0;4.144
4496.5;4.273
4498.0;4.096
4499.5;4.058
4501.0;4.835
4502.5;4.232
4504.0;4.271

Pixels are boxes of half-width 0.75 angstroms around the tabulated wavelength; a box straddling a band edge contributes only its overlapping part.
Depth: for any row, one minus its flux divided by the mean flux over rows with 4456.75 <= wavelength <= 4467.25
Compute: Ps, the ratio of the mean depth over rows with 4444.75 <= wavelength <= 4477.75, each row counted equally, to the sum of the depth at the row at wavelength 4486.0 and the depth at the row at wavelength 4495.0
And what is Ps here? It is 0.22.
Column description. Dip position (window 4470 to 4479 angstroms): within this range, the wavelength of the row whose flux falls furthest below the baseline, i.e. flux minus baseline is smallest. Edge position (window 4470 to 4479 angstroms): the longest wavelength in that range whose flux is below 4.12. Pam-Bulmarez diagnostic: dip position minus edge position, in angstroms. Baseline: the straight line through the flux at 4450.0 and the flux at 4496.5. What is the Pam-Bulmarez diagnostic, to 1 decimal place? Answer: -1.5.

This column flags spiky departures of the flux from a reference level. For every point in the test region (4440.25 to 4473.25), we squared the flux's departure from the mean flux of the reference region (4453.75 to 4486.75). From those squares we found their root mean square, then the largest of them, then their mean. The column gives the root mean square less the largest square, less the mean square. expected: -0.592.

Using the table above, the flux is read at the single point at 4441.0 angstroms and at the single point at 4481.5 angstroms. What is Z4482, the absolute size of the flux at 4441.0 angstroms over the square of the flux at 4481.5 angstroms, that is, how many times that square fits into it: 0.21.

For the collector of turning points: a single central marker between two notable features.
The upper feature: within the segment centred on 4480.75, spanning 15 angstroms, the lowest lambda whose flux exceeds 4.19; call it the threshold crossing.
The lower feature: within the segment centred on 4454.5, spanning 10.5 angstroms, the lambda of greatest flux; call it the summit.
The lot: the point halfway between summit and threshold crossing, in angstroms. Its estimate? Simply 4462.0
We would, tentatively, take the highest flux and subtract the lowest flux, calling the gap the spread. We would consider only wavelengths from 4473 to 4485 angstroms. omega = 1.0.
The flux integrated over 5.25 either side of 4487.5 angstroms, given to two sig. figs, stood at 48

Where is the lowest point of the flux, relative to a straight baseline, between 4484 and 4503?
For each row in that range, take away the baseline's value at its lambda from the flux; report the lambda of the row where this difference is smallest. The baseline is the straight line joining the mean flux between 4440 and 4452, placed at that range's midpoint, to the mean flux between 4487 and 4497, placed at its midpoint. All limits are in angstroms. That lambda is 4492.0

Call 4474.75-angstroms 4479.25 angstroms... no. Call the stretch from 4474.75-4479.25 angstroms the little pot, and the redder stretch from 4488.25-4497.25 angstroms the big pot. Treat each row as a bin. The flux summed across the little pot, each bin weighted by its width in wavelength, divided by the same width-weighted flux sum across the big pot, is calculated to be 0.5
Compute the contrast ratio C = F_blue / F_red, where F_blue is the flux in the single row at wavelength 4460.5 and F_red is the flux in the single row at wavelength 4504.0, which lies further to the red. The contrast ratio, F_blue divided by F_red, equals 0.95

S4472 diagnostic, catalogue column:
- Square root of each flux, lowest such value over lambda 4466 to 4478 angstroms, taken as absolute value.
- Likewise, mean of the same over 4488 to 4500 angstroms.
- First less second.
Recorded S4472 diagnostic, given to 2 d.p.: -0.19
